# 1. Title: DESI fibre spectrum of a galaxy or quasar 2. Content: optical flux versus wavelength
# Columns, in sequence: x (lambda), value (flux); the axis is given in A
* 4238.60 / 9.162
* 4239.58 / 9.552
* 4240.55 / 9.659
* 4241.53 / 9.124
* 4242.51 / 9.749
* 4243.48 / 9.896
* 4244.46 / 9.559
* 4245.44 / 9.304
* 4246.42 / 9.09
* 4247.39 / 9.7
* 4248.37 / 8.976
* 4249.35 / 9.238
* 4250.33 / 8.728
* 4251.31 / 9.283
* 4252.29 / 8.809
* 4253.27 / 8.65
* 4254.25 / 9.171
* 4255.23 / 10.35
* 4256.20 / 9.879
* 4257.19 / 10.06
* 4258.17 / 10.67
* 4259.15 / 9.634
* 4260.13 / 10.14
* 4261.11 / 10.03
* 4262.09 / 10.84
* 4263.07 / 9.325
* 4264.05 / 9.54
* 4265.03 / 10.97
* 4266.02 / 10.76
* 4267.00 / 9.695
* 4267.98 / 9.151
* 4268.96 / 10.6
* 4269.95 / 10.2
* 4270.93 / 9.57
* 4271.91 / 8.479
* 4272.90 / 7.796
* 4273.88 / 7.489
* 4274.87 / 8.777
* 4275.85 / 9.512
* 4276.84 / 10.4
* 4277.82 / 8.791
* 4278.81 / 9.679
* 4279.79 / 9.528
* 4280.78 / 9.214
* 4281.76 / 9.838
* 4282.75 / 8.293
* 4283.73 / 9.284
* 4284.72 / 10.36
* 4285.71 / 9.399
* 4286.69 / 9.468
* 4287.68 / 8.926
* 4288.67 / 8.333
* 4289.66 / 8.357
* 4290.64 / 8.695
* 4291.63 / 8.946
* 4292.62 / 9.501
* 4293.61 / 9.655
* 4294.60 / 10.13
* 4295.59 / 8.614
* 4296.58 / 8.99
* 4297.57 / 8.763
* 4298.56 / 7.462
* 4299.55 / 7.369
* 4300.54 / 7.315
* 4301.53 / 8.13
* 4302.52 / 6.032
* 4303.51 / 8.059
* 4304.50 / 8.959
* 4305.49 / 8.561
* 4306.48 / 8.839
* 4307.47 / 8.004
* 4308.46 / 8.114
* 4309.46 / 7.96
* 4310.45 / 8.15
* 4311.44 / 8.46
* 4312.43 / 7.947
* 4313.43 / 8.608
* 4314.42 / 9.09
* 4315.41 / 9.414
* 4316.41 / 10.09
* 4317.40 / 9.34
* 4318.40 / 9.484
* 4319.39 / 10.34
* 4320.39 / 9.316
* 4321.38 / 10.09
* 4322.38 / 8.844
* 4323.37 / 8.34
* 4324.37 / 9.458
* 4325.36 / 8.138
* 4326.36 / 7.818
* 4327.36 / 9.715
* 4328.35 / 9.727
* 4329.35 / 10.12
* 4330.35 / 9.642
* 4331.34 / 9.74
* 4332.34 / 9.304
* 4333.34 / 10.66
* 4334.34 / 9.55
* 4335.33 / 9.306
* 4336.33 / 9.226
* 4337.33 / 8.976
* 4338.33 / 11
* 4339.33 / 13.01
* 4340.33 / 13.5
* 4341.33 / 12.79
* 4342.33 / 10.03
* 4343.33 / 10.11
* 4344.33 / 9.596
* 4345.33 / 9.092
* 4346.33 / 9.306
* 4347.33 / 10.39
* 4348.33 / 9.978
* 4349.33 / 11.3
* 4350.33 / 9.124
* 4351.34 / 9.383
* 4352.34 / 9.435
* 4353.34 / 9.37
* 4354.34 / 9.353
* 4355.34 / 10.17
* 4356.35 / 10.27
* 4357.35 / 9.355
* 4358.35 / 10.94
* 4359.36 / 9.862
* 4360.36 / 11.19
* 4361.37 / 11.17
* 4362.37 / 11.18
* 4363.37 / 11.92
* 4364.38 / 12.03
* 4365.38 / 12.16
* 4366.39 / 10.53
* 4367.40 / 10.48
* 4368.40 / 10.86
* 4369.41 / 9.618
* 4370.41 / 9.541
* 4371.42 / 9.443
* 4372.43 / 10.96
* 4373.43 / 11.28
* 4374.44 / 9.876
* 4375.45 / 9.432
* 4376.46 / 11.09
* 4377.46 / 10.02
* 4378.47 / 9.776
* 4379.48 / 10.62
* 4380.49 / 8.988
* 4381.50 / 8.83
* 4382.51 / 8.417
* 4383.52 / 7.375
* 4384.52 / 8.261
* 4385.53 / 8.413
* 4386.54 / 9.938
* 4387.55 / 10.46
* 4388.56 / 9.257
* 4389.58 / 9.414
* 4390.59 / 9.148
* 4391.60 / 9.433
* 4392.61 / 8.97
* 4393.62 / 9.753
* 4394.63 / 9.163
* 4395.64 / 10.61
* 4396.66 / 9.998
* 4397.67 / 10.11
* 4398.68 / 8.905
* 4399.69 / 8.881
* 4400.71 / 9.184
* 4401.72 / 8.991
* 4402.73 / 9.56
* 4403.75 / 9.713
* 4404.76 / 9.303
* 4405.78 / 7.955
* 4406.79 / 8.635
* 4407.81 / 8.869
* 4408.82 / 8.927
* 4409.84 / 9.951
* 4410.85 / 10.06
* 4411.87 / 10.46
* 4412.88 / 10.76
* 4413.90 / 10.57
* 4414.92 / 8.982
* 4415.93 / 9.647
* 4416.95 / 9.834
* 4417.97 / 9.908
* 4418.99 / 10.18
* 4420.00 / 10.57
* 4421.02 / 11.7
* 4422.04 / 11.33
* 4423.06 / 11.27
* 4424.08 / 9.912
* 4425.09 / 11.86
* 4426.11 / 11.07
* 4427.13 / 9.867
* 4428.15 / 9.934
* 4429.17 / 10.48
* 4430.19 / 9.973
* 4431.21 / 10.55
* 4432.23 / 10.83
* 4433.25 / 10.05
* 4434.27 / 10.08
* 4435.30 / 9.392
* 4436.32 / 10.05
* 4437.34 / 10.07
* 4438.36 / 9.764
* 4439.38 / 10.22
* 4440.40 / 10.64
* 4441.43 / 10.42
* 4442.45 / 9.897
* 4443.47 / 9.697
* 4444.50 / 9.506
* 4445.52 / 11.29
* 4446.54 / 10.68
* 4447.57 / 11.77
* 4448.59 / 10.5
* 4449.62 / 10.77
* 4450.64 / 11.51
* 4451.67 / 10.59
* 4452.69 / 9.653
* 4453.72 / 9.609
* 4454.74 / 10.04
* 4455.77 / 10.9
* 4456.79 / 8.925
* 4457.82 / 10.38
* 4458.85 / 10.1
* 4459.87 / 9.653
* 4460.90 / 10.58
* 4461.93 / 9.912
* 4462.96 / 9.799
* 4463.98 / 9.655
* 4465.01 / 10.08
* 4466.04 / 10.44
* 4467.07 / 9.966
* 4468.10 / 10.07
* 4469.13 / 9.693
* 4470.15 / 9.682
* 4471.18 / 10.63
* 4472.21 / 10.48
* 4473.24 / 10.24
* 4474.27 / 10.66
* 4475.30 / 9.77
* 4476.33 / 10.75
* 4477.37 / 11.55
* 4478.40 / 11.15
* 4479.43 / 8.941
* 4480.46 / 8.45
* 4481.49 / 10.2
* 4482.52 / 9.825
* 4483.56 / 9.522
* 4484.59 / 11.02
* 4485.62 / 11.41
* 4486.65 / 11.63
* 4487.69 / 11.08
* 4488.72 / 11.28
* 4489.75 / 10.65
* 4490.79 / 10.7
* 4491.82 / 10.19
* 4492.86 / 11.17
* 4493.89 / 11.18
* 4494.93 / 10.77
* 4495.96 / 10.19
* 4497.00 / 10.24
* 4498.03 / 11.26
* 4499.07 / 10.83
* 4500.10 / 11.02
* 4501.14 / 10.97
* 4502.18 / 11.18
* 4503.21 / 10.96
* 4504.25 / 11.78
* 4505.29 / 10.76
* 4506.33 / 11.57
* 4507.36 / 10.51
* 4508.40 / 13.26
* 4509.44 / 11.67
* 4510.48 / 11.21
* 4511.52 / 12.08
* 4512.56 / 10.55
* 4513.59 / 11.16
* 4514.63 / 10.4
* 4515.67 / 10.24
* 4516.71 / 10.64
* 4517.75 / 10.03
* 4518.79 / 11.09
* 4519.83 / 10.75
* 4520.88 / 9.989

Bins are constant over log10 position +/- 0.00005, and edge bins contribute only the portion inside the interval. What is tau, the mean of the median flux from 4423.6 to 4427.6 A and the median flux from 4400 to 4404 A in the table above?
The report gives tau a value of 9.9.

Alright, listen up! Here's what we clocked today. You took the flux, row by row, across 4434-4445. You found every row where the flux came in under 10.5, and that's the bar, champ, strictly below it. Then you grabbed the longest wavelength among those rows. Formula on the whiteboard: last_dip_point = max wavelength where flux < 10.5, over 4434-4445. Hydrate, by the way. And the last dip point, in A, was 4444.50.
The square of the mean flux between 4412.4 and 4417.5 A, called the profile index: 99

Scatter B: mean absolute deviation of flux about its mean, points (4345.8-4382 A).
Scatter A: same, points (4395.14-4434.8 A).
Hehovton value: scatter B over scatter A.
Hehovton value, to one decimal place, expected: 1.2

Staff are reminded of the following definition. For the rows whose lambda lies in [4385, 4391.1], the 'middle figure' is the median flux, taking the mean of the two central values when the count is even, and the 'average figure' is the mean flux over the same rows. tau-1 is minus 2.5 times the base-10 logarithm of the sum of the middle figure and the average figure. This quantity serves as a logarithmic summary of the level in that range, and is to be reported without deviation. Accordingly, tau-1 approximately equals -3.18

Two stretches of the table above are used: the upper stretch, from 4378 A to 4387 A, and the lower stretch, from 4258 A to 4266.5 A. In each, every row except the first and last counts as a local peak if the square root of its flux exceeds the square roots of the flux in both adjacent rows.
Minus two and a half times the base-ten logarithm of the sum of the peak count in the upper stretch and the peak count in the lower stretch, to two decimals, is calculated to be -1.51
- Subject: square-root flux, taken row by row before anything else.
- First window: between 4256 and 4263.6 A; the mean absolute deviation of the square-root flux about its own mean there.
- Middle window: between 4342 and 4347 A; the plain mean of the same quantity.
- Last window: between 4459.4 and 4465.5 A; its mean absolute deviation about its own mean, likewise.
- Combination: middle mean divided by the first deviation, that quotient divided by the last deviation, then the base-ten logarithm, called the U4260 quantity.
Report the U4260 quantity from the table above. 3.1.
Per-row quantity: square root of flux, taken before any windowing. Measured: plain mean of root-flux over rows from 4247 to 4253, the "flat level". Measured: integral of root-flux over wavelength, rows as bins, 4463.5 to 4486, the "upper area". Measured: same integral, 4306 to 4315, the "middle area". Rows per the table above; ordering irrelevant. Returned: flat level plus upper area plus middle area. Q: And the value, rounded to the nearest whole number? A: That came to 101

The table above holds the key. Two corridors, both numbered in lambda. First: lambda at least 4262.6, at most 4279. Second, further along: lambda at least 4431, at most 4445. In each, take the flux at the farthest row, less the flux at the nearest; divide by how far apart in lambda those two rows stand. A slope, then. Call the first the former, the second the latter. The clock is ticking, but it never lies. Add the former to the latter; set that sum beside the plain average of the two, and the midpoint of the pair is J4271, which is 0.0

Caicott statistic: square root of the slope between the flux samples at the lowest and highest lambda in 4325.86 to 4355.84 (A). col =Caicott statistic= 0.28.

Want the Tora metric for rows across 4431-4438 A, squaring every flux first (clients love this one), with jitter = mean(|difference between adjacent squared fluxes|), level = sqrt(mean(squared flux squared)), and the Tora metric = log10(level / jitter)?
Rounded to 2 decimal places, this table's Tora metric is 1.10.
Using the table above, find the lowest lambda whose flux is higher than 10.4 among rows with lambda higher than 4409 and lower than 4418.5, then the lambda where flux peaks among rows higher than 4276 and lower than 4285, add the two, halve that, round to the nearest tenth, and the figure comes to 4344.4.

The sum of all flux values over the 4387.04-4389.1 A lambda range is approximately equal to 19.7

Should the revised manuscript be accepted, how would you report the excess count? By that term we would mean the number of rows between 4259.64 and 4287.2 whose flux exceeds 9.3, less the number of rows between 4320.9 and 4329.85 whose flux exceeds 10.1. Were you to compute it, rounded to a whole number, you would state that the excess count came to 18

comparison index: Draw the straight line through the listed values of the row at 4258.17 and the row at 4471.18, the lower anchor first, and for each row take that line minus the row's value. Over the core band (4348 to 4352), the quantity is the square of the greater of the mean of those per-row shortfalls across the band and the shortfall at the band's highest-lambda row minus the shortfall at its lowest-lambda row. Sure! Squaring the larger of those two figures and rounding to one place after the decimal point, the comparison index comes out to 0.5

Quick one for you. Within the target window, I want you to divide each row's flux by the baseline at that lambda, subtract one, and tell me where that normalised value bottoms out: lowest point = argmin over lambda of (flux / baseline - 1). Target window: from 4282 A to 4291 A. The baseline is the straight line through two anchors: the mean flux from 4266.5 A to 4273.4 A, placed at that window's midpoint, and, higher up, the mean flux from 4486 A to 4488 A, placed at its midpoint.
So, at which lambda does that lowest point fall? 4288.67 A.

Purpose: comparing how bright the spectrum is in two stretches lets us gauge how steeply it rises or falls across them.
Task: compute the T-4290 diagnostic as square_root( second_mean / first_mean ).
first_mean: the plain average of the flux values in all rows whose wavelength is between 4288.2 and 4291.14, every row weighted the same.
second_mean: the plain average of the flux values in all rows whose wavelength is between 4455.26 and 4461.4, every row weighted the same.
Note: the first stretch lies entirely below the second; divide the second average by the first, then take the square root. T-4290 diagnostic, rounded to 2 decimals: 1.09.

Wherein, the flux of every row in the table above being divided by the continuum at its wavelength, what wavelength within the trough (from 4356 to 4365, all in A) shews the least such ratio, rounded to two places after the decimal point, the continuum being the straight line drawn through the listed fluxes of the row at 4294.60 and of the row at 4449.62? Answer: 4357.35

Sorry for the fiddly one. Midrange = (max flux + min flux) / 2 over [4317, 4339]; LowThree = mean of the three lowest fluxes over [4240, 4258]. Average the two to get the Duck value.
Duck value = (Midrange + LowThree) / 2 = 9.07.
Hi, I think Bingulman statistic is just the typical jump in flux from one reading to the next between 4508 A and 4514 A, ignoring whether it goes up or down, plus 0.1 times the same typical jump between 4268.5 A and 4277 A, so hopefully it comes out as 1.1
